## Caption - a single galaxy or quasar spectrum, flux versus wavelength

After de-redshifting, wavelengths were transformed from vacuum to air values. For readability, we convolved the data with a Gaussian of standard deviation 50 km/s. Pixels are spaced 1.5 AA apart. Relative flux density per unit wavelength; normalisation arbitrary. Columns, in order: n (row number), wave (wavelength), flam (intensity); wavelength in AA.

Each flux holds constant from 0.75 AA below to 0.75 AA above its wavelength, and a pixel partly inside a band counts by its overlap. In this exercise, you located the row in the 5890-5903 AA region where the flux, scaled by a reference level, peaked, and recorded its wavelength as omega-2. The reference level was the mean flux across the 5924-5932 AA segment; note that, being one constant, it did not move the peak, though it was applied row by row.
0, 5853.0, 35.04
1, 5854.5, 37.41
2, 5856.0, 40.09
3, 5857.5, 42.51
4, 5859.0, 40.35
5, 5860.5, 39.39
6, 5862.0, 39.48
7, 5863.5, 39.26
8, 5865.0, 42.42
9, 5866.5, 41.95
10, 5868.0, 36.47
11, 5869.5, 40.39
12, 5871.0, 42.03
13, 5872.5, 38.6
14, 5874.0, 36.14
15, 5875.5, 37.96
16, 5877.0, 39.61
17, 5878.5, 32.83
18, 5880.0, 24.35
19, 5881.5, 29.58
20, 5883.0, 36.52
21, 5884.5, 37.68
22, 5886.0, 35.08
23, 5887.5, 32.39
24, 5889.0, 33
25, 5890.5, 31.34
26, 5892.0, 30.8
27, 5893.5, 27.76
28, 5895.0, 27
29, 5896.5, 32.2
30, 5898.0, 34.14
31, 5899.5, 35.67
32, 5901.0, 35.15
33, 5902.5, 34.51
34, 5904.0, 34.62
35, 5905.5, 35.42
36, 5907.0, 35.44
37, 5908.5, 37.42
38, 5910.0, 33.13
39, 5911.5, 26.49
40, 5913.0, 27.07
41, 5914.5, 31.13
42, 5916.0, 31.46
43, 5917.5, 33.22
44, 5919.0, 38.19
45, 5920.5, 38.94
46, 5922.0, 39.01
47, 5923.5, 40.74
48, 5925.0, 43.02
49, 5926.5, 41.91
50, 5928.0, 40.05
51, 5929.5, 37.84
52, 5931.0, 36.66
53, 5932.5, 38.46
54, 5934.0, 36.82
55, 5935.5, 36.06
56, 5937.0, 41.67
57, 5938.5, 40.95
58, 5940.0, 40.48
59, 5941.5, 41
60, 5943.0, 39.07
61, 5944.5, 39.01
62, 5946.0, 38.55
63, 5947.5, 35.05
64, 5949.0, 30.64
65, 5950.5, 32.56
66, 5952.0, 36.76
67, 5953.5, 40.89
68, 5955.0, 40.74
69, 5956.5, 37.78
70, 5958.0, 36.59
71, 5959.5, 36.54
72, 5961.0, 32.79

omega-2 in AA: 5899.5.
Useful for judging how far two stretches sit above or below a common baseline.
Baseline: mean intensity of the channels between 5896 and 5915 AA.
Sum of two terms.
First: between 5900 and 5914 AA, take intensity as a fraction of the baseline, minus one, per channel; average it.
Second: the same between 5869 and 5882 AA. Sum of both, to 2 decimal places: 0.07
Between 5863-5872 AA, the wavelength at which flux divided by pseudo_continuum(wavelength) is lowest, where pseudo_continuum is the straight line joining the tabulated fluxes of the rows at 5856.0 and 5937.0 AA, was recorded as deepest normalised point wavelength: 5868.0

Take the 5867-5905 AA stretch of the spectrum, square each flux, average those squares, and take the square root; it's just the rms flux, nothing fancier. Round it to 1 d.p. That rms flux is 34.5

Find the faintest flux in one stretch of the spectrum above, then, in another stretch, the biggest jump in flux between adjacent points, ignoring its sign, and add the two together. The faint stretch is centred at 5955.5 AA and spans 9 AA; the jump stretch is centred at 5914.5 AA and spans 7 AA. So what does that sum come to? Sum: 41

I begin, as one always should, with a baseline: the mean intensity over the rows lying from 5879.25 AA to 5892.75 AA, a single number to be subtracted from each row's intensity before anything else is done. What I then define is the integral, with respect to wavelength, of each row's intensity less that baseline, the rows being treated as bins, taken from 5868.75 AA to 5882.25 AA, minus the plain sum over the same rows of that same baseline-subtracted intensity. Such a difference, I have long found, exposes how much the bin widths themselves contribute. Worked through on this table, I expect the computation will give 15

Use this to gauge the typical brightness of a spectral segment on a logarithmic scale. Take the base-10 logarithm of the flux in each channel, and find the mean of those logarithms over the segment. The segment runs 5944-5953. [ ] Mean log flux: 1.55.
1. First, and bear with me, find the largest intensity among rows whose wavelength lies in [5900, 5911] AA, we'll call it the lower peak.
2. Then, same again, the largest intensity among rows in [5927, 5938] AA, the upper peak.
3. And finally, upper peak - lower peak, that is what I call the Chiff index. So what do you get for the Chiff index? 4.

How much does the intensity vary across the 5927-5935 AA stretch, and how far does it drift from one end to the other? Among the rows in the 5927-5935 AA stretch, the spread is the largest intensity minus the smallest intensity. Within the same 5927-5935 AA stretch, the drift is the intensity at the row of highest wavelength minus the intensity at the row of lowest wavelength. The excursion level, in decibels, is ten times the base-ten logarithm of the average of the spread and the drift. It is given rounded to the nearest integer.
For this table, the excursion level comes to -11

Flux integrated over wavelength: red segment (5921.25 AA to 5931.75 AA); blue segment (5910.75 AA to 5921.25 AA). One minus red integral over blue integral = -0.23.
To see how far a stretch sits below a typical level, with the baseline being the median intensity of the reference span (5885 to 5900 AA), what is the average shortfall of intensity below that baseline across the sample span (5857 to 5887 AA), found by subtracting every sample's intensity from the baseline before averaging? -5.3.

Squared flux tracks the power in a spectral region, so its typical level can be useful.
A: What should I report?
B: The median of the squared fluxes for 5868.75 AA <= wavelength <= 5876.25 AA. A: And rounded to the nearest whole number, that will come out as 1490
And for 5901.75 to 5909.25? 1255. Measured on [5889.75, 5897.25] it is 949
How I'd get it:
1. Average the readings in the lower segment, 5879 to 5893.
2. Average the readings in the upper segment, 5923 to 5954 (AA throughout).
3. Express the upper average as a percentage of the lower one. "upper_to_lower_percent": 119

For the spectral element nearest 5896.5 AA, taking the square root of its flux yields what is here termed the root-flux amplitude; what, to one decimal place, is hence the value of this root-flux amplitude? 5.7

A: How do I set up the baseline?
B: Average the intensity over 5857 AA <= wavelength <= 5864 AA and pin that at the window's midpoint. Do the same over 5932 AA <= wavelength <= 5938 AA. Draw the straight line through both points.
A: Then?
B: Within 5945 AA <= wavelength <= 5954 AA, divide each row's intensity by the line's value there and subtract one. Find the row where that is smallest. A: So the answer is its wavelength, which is 5949.0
